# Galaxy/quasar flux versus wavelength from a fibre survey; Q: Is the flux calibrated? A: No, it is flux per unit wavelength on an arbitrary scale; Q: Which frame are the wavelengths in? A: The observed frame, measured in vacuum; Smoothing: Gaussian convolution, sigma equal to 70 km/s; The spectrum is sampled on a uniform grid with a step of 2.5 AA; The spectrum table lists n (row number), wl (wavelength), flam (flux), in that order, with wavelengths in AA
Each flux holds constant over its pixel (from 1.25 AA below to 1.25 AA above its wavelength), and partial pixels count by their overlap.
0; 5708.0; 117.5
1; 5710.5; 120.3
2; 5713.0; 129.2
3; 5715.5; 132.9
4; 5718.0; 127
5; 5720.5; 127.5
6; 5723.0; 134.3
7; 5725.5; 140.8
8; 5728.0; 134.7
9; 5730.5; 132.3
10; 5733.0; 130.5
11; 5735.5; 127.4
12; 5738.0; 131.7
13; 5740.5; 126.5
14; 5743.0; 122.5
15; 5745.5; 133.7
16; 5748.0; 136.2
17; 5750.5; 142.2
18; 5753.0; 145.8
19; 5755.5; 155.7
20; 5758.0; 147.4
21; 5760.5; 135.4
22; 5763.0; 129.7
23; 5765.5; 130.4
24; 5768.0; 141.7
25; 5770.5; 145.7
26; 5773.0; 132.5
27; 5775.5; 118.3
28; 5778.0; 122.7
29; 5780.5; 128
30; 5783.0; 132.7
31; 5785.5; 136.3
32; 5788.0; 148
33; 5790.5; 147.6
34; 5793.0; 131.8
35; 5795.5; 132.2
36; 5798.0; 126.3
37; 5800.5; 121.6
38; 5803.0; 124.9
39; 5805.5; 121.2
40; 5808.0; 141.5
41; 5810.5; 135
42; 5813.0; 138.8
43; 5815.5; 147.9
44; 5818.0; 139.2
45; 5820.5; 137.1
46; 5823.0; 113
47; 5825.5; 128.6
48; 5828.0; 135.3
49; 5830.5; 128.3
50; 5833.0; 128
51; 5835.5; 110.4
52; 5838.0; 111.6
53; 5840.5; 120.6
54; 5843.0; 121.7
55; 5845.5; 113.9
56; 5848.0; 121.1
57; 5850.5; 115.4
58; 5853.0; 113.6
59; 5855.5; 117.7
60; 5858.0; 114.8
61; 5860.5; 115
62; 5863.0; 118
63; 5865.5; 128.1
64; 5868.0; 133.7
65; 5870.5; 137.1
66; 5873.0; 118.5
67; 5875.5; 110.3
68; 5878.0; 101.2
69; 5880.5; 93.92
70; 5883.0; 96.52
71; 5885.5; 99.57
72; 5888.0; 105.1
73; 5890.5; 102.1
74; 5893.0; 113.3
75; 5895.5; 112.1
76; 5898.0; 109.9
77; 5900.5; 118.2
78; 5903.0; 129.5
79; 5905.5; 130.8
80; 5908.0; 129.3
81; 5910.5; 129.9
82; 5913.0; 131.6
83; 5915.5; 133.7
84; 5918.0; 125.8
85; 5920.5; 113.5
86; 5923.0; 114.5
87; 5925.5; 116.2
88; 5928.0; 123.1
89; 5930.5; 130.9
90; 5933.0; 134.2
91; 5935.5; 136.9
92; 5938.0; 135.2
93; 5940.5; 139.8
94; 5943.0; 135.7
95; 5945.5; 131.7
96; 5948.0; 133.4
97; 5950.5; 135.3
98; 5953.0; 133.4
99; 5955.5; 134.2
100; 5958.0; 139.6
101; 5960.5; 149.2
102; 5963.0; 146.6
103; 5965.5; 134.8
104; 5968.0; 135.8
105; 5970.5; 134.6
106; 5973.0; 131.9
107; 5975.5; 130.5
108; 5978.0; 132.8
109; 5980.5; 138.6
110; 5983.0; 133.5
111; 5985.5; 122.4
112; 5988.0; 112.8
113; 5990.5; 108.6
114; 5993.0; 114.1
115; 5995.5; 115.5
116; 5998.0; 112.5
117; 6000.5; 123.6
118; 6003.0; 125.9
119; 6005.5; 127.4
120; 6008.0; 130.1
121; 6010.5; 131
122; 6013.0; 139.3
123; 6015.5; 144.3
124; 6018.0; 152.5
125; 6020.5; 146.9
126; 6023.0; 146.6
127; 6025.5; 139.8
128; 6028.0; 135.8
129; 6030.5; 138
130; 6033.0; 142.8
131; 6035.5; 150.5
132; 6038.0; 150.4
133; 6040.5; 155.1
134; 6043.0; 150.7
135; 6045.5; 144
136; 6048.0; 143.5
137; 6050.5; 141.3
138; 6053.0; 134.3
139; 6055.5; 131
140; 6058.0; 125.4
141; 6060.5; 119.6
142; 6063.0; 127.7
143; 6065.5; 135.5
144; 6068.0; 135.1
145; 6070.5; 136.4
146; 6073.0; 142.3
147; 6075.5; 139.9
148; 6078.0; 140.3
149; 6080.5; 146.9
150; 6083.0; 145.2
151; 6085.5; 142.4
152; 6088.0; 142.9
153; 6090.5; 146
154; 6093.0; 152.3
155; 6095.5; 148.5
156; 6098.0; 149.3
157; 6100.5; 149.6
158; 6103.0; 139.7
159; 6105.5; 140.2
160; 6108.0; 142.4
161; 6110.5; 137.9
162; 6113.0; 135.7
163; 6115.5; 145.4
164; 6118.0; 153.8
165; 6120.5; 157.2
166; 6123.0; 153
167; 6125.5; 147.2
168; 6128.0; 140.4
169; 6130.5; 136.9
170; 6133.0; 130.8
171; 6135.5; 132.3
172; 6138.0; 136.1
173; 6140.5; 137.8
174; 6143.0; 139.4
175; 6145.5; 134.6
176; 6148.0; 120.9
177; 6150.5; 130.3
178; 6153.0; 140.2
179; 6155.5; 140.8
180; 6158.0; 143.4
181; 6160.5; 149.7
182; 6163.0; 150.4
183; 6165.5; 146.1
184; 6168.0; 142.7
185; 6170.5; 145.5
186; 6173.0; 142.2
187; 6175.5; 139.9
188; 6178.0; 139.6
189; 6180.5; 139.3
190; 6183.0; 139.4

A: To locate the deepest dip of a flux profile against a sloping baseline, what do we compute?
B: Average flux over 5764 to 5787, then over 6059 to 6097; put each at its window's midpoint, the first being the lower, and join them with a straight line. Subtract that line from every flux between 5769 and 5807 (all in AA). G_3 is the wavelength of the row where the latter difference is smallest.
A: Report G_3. 5775.5 AA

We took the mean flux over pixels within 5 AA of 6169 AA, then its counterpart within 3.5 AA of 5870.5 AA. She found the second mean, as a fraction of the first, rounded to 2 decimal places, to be 0.90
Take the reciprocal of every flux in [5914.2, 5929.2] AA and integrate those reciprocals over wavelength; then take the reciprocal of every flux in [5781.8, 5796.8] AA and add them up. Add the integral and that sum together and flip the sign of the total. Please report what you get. -0.168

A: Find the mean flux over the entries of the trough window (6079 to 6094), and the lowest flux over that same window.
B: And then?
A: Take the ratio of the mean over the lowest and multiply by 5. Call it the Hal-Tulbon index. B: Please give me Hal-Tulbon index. 5.12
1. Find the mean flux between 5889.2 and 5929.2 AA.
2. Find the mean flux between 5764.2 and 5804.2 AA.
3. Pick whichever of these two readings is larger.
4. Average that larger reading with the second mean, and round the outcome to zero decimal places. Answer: 133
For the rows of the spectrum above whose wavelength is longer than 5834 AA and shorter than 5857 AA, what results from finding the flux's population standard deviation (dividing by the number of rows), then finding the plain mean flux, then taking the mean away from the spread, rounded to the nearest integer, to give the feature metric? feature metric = -112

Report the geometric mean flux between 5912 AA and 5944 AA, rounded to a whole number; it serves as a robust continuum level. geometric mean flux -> 128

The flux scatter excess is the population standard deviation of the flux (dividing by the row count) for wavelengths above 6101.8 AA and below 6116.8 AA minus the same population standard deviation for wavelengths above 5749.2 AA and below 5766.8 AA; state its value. -5.8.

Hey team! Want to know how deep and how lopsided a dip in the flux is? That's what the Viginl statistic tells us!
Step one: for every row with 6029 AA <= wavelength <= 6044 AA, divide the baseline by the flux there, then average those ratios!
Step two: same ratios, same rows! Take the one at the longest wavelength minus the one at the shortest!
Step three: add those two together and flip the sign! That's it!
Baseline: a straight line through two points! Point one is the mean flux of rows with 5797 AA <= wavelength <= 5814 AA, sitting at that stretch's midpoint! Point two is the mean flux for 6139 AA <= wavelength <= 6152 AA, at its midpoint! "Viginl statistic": -0.81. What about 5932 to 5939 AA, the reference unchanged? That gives -0.96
